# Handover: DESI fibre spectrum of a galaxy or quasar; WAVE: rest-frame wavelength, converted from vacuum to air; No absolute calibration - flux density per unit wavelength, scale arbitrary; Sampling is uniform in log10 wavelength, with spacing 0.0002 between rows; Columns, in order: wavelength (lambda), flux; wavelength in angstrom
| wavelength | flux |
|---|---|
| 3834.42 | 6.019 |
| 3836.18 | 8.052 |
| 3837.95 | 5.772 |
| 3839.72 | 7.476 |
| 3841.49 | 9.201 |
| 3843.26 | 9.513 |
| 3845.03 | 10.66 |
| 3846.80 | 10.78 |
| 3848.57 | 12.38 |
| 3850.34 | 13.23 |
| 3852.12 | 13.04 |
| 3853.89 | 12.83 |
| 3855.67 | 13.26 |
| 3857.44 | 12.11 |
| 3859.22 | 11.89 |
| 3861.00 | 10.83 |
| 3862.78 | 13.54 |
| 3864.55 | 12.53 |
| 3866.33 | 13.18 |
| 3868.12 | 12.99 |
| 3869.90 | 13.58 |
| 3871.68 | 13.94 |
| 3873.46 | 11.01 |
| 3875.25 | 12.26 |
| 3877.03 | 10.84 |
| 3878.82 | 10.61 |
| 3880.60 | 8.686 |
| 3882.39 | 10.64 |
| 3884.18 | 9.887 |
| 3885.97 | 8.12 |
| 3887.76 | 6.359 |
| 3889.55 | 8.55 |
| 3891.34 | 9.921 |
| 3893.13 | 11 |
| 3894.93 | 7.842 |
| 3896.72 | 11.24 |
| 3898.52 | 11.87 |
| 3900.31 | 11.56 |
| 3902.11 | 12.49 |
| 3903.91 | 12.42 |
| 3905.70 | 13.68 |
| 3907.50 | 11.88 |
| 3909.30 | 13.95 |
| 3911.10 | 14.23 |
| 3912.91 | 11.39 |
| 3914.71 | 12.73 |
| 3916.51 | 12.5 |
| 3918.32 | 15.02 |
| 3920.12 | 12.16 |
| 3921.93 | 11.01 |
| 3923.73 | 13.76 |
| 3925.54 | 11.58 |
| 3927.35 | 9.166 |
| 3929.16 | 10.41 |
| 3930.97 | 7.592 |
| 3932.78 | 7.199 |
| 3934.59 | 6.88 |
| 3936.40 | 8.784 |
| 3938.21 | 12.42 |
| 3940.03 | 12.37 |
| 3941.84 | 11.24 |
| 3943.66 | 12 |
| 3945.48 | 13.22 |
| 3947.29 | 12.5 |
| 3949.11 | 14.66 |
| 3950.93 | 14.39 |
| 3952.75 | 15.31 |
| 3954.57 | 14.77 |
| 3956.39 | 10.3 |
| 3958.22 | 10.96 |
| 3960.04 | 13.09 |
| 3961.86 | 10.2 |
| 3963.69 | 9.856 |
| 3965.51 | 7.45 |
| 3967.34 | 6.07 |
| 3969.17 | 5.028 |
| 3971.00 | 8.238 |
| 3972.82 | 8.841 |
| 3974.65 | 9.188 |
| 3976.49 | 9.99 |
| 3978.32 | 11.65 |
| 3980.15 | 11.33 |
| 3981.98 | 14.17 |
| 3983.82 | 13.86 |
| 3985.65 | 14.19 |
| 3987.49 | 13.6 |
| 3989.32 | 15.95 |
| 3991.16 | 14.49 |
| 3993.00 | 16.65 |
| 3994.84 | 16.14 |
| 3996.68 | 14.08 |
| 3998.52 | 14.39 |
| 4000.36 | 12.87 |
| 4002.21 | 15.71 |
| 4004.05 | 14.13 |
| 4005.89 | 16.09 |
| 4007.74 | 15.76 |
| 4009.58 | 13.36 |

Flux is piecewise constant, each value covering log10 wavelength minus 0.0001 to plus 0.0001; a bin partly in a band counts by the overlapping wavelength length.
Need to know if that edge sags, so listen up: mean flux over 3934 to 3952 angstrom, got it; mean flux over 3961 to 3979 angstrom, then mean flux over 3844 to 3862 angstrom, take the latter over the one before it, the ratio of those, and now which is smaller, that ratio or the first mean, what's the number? 1.40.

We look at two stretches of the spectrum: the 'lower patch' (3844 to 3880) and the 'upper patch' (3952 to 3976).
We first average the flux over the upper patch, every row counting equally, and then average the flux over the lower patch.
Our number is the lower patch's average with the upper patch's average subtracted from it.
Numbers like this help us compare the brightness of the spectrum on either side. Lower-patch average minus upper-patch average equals 2.3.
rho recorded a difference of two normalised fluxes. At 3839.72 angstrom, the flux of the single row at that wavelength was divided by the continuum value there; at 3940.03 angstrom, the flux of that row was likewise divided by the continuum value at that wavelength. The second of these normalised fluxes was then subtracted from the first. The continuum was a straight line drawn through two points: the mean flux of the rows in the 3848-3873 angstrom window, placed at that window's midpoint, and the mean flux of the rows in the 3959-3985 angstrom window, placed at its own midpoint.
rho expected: -0.6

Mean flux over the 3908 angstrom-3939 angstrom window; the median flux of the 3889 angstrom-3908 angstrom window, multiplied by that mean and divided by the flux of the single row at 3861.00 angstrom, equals 12.0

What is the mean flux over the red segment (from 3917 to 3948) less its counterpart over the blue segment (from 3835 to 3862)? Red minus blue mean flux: 0.3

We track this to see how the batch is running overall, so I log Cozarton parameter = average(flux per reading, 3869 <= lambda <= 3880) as 12.0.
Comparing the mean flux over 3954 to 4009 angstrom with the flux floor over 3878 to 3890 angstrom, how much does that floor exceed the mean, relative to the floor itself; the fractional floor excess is -0.93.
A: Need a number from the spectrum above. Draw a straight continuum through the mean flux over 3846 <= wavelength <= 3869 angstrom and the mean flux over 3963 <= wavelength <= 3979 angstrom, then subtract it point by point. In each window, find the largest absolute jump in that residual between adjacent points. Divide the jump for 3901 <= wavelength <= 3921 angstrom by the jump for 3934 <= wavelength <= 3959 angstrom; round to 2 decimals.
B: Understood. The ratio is 0.63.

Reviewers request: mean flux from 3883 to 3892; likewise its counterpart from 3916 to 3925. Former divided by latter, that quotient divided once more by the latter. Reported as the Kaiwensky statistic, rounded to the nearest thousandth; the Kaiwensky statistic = 0.052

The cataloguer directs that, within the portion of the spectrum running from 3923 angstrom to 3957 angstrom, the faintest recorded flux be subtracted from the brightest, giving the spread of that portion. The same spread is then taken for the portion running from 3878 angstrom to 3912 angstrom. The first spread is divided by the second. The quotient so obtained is 1.1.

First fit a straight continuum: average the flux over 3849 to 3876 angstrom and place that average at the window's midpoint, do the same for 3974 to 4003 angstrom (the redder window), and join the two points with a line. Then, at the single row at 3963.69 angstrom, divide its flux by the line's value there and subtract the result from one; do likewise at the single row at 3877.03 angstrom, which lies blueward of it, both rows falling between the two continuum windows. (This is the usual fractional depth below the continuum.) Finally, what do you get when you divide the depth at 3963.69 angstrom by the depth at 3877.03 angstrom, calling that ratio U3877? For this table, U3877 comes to 1.8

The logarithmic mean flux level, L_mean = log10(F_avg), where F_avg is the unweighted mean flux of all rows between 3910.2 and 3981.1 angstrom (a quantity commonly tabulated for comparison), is 1.04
